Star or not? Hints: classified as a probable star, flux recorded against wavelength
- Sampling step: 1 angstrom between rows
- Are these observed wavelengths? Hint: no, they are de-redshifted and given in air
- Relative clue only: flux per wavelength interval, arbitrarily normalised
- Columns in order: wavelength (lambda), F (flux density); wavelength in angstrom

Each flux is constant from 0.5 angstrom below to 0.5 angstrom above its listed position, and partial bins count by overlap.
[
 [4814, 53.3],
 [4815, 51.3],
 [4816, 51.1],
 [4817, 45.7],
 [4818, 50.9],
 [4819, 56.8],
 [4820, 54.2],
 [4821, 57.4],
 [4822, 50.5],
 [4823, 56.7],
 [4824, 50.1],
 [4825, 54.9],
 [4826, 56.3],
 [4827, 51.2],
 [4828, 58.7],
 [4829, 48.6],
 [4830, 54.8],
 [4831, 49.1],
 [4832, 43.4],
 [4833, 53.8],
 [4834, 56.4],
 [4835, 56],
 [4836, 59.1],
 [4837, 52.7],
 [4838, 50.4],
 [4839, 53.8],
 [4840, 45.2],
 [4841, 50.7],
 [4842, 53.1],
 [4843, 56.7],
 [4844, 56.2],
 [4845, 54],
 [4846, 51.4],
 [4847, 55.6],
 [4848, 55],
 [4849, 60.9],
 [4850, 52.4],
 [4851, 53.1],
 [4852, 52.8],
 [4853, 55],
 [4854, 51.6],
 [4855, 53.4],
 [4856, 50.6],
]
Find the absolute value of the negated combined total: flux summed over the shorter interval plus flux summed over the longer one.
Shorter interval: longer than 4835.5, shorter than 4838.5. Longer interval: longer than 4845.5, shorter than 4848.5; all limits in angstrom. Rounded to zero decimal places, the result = 324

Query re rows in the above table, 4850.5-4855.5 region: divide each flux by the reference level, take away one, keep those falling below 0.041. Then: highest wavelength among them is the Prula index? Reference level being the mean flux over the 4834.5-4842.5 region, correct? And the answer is 4855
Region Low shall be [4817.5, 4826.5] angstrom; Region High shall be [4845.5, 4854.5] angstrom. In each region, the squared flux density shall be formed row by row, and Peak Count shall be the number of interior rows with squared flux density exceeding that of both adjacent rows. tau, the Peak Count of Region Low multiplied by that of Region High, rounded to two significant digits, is 12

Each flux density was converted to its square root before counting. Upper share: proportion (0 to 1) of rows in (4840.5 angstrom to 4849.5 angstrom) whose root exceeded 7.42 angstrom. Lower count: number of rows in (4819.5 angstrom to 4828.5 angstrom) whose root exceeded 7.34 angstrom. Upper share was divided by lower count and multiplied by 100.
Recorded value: 7.4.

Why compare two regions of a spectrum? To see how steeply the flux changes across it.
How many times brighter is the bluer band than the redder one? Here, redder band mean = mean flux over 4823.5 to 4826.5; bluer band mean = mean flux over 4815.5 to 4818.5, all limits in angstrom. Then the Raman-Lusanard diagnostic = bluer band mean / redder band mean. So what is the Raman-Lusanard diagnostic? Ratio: 0.92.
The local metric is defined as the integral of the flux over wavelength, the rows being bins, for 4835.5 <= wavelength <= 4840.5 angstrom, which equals 261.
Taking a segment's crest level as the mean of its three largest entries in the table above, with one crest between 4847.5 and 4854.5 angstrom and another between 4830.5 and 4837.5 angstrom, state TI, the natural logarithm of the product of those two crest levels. 8.09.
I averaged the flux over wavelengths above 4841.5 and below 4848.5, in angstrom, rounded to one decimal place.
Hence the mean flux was 54.6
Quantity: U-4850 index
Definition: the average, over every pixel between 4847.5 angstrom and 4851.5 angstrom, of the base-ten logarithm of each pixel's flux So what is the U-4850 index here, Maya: 1.74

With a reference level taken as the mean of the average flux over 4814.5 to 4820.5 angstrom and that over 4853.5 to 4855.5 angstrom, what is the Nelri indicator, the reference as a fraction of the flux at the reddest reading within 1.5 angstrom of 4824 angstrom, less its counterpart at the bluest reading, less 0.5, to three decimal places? -0.470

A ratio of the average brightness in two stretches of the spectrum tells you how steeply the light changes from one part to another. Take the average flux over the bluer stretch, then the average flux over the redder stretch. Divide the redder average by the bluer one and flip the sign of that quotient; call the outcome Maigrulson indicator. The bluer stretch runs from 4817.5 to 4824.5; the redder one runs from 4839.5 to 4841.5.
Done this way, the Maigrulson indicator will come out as -0.89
